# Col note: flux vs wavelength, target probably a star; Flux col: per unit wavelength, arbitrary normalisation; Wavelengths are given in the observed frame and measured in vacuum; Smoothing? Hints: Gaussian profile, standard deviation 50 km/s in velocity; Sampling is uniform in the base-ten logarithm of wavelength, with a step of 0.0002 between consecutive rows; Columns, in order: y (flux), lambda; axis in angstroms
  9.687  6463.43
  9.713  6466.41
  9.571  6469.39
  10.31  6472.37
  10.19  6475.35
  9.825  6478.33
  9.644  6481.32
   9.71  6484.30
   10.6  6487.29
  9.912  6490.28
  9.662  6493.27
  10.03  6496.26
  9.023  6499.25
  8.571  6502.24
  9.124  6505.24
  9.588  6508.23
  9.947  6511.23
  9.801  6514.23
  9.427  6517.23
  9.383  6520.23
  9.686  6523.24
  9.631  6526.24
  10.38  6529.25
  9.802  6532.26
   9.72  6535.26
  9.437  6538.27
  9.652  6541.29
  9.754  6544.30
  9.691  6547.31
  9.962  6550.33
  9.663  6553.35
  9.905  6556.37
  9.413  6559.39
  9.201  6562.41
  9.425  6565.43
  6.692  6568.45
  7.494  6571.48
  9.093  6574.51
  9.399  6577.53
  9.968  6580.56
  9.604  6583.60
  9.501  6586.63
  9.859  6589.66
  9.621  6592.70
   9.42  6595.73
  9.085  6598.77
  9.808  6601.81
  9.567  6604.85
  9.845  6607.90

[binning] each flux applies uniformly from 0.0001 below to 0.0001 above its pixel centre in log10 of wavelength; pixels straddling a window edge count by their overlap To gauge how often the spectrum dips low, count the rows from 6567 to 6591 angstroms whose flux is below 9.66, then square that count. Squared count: 36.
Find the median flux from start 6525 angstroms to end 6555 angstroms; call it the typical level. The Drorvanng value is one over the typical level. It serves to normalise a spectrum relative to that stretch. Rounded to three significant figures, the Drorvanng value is 0.103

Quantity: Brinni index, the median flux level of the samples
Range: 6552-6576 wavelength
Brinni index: 9.3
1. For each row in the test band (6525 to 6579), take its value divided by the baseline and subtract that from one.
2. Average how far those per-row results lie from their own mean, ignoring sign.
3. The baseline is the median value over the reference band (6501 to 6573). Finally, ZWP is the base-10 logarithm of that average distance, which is -1.25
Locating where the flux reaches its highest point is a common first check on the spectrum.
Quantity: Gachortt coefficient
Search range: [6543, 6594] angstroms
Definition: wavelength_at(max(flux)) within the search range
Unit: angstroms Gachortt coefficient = 6580.56 angstroms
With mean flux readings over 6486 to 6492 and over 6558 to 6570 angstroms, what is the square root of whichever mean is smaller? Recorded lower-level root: 2.95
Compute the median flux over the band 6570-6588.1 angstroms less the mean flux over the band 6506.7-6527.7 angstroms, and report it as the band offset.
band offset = -0.19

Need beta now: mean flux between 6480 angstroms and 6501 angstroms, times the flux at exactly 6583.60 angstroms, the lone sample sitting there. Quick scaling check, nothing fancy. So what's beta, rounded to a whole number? 94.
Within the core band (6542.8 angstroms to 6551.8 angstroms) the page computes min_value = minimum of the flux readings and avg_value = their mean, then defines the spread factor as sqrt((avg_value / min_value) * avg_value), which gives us 3.15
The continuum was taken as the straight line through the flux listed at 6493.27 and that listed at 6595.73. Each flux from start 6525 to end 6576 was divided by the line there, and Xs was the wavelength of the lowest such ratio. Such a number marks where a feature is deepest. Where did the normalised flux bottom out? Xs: 6568.45 angstroms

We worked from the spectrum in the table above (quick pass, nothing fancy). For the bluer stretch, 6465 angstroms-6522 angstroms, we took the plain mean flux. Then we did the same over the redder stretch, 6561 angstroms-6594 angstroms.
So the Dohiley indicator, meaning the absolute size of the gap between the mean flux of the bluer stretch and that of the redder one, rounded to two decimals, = 0.61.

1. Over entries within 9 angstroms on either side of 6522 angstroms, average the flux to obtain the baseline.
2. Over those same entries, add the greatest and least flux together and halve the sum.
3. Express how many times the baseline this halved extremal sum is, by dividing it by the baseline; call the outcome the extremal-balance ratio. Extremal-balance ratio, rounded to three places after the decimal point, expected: 1.017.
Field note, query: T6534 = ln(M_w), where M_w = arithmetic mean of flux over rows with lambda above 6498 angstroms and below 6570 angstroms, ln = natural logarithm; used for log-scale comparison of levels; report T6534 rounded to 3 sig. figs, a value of 2.25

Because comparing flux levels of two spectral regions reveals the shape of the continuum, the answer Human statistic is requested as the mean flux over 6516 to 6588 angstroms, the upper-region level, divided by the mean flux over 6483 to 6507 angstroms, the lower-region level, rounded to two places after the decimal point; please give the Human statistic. 0.98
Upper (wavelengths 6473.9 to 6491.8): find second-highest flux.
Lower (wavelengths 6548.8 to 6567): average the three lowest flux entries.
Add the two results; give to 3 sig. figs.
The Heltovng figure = 19.5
